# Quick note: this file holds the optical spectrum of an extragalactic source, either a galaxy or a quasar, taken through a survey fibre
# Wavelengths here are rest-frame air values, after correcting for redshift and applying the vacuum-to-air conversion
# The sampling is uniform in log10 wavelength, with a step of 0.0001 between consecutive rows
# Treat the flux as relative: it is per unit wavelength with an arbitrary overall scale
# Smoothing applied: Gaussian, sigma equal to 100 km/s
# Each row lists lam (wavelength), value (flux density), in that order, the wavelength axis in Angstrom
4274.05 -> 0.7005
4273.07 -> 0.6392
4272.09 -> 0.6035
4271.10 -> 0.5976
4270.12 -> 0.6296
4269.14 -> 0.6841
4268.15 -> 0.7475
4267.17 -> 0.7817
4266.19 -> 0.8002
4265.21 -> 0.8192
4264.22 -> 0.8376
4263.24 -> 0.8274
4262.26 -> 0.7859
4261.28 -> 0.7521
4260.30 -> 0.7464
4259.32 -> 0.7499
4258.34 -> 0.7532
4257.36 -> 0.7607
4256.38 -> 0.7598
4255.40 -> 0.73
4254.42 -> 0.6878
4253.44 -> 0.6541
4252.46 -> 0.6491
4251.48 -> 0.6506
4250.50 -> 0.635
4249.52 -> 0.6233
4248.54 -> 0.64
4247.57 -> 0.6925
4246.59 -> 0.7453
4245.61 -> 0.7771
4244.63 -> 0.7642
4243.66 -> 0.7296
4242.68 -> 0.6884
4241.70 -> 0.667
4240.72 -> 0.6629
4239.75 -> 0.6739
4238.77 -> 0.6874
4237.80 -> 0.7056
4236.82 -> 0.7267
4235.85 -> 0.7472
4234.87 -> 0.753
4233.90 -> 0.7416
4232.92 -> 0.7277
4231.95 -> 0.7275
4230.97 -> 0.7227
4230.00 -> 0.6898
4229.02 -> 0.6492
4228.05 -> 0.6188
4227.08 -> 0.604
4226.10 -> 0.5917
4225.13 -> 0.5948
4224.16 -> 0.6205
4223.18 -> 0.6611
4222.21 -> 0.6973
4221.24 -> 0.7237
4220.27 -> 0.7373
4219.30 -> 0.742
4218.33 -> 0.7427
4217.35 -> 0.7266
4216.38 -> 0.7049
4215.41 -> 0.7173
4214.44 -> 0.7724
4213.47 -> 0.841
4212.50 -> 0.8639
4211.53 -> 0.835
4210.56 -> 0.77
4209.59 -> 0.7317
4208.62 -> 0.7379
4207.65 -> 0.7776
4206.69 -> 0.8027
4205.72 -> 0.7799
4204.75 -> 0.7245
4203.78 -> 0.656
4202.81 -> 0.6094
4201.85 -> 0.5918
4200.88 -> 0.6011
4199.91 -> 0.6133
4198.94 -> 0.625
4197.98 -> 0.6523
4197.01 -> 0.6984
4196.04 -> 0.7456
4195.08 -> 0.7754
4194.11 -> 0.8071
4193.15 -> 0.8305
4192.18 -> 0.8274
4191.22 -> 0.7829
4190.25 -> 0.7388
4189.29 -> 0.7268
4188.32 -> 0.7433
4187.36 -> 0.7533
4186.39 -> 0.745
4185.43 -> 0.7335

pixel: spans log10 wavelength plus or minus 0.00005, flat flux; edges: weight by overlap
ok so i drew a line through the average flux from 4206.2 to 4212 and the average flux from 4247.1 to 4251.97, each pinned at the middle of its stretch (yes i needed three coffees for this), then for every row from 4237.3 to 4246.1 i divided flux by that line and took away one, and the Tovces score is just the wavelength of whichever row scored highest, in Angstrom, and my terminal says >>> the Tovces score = 4245.61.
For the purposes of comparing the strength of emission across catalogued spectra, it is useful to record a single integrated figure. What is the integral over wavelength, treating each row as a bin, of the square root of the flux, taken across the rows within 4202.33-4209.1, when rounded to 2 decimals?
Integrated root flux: 5.77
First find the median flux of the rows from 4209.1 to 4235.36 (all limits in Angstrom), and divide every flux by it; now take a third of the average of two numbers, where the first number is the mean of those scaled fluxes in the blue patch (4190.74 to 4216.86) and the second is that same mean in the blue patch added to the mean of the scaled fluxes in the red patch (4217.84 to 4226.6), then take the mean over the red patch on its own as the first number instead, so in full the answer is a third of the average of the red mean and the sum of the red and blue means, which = 0.480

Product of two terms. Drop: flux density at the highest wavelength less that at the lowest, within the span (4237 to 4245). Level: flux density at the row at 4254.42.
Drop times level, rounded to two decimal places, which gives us 0.04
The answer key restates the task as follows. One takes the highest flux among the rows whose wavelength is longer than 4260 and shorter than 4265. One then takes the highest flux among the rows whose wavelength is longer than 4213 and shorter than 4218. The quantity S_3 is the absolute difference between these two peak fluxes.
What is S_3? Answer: 0.00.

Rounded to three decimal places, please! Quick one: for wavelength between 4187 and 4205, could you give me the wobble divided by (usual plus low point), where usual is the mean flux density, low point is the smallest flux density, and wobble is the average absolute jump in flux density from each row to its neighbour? 0.021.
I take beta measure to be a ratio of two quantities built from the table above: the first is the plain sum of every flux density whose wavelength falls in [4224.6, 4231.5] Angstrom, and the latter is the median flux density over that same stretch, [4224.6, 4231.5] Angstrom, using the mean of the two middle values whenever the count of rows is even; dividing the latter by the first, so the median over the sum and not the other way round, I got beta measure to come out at 0.138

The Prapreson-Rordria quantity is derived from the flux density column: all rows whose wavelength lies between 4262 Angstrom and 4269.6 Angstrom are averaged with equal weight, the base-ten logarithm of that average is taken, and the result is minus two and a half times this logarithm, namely 0.26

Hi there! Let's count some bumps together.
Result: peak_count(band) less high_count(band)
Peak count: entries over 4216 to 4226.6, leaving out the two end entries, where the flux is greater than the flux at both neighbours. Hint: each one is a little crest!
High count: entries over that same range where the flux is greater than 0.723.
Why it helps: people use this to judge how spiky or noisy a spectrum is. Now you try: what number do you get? -4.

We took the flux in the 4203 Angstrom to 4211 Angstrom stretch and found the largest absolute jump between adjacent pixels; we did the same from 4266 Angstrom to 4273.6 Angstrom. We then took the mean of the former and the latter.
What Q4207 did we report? 0.066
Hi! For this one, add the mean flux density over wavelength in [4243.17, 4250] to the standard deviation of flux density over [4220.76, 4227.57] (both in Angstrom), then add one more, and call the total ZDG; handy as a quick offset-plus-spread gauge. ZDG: 1.76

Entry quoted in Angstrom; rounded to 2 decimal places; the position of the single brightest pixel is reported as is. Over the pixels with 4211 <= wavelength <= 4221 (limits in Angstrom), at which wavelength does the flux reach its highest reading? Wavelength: 4212.50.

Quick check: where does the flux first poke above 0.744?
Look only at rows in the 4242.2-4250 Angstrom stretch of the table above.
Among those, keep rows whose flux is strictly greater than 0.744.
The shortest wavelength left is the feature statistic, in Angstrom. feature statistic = 4244.63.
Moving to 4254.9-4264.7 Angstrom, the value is 4256.38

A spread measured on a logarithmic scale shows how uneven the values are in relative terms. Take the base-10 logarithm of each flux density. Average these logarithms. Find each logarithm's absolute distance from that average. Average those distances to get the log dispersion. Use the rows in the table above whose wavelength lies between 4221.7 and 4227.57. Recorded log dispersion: 0.0230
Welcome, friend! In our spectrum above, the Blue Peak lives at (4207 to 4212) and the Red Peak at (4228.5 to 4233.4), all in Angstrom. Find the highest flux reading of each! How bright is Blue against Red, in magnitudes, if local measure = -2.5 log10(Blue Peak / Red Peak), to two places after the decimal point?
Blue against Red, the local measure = -0.15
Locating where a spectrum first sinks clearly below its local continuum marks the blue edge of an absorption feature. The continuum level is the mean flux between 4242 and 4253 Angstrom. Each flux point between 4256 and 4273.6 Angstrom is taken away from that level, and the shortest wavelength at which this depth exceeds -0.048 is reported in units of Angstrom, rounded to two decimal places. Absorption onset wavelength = 4269.14 Angstrom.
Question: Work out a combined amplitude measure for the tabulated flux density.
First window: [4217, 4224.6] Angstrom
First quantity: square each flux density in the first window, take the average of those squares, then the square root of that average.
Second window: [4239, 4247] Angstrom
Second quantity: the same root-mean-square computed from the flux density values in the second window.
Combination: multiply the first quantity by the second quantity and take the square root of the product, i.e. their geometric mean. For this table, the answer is 0.71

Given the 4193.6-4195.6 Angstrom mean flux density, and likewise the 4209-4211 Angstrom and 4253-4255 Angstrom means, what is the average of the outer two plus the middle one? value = 1.48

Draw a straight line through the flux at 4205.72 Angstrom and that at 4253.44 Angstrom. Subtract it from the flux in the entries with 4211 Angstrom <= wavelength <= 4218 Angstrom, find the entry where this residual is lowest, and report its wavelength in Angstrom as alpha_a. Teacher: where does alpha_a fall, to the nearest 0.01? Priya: 4216.38 Angstrom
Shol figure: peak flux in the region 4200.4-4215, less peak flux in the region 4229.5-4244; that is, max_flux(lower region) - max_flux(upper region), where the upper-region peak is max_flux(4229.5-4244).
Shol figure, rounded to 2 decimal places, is 0.11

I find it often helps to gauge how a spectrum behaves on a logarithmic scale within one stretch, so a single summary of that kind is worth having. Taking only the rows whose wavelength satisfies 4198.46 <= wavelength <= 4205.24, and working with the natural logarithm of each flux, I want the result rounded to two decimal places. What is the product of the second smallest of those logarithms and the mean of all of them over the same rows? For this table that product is 0.23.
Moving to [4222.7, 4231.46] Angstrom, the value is 0.23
